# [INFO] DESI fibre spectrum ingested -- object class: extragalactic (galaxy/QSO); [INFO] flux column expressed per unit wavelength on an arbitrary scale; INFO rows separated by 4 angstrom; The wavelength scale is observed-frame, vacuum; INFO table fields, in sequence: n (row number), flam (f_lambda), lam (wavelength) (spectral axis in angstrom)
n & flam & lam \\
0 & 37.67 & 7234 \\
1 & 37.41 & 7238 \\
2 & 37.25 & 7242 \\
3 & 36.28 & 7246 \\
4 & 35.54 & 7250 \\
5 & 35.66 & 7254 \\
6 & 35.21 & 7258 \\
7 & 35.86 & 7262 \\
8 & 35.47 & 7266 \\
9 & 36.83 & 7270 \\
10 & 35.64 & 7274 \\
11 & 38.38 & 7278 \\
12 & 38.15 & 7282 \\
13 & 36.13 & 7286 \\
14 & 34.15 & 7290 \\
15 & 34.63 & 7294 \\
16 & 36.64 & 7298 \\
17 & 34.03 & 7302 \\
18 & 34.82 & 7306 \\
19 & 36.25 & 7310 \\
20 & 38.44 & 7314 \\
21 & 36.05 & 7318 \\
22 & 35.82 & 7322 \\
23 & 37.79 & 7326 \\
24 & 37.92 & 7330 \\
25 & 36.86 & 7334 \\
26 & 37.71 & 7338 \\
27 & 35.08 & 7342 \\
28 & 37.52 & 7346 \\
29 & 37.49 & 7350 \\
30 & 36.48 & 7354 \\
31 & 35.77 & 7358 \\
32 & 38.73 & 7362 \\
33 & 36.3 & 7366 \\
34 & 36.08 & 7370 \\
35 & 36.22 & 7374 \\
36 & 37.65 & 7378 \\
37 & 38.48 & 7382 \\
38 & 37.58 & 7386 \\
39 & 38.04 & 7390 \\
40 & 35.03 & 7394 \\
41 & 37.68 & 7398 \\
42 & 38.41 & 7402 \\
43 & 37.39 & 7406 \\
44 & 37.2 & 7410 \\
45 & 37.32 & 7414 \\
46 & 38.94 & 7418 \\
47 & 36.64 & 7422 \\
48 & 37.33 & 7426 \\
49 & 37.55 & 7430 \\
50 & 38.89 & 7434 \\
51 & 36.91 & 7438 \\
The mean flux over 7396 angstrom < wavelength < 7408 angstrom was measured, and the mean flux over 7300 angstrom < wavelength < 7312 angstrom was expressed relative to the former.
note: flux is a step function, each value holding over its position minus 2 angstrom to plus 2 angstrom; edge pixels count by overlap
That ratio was 0.93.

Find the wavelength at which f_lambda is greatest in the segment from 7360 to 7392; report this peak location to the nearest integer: 7362 angstrom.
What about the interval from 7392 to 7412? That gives 7402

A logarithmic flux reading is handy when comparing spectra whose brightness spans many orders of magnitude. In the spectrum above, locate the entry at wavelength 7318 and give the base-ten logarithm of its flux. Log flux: 1.557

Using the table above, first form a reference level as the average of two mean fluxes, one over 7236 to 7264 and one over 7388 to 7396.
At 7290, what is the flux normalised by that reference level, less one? -0.06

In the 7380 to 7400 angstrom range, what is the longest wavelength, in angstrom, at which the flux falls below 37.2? 7394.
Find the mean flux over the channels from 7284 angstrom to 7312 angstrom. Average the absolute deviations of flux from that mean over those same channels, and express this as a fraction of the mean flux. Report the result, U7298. 0.027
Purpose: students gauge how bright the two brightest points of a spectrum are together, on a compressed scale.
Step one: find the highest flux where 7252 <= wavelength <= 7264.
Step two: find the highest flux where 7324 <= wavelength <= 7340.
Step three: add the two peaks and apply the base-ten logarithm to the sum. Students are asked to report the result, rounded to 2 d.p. 1.87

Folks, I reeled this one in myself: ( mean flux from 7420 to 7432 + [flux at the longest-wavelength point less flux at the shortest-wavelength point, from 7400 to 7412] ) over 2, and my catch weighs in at 18.0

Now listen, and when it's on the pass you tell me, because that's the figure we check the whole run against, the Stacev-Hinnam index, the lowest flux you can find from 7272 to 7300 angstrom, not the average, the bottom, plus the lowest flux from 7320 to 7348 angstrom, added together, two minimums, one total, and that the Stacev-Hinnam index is 69.2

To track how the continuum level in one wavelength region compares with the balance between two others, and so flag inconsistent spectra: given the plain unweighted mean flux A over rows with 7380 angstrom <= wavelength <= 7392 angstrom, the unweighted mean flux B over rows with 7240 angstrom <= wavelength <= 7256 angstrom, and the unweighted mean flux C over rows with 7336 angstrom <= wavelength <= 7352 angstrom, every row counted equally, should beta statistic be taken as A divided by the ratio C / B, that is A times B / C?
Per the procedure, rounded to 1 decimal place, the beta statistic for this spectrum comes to 37.2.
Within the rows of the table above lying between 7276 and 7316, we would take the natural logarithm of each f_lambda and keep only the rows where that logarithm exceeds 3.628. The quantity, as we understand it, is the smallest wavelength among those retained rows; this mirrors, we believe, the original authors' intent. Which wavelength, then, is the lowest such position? 7278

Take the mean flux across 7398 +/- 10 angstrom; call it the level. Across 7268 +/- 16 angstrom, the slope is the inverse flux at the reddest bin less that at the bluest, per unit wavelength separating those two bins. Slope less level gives -37.3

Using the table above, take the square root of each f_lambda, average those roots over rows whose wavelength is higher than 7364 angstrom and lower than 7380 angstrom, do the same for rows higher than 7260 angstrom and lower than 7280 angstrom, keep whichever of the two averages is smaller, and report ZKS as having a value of 6.04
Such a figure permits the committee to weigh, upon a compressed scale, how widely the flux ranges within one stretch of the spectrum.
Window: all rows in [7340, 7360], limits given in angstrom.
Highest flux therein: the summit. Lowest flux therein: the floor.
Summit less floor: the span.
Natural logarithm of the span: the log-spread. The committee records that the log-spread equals 0.89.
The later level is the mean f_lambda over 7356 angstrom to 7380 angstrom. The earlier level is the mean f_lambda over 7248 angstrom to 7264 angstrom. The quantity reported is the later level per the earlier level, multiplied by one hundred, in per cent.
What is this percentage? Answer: 103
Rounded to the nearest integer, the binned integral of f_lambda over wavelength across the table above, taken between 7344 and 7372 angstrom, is 1033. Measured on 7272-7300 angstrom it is 1015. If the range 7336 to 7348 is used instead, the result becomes 441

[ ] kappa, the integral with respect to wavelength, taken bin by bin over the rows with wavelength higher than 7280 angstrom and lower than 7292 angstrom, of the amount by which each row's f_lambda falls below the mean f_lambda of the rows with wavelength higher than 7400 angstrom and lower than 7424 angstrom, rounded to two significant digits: 18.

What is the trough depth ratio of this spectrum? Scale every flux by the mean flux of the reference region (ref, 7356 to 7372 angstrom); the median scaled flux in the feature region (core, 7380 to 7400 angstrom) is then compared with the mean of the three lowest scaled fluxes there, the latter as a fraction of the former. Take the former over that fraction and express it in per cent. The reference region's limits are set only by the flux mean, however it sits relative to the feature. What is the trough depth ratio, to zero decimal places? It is 105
